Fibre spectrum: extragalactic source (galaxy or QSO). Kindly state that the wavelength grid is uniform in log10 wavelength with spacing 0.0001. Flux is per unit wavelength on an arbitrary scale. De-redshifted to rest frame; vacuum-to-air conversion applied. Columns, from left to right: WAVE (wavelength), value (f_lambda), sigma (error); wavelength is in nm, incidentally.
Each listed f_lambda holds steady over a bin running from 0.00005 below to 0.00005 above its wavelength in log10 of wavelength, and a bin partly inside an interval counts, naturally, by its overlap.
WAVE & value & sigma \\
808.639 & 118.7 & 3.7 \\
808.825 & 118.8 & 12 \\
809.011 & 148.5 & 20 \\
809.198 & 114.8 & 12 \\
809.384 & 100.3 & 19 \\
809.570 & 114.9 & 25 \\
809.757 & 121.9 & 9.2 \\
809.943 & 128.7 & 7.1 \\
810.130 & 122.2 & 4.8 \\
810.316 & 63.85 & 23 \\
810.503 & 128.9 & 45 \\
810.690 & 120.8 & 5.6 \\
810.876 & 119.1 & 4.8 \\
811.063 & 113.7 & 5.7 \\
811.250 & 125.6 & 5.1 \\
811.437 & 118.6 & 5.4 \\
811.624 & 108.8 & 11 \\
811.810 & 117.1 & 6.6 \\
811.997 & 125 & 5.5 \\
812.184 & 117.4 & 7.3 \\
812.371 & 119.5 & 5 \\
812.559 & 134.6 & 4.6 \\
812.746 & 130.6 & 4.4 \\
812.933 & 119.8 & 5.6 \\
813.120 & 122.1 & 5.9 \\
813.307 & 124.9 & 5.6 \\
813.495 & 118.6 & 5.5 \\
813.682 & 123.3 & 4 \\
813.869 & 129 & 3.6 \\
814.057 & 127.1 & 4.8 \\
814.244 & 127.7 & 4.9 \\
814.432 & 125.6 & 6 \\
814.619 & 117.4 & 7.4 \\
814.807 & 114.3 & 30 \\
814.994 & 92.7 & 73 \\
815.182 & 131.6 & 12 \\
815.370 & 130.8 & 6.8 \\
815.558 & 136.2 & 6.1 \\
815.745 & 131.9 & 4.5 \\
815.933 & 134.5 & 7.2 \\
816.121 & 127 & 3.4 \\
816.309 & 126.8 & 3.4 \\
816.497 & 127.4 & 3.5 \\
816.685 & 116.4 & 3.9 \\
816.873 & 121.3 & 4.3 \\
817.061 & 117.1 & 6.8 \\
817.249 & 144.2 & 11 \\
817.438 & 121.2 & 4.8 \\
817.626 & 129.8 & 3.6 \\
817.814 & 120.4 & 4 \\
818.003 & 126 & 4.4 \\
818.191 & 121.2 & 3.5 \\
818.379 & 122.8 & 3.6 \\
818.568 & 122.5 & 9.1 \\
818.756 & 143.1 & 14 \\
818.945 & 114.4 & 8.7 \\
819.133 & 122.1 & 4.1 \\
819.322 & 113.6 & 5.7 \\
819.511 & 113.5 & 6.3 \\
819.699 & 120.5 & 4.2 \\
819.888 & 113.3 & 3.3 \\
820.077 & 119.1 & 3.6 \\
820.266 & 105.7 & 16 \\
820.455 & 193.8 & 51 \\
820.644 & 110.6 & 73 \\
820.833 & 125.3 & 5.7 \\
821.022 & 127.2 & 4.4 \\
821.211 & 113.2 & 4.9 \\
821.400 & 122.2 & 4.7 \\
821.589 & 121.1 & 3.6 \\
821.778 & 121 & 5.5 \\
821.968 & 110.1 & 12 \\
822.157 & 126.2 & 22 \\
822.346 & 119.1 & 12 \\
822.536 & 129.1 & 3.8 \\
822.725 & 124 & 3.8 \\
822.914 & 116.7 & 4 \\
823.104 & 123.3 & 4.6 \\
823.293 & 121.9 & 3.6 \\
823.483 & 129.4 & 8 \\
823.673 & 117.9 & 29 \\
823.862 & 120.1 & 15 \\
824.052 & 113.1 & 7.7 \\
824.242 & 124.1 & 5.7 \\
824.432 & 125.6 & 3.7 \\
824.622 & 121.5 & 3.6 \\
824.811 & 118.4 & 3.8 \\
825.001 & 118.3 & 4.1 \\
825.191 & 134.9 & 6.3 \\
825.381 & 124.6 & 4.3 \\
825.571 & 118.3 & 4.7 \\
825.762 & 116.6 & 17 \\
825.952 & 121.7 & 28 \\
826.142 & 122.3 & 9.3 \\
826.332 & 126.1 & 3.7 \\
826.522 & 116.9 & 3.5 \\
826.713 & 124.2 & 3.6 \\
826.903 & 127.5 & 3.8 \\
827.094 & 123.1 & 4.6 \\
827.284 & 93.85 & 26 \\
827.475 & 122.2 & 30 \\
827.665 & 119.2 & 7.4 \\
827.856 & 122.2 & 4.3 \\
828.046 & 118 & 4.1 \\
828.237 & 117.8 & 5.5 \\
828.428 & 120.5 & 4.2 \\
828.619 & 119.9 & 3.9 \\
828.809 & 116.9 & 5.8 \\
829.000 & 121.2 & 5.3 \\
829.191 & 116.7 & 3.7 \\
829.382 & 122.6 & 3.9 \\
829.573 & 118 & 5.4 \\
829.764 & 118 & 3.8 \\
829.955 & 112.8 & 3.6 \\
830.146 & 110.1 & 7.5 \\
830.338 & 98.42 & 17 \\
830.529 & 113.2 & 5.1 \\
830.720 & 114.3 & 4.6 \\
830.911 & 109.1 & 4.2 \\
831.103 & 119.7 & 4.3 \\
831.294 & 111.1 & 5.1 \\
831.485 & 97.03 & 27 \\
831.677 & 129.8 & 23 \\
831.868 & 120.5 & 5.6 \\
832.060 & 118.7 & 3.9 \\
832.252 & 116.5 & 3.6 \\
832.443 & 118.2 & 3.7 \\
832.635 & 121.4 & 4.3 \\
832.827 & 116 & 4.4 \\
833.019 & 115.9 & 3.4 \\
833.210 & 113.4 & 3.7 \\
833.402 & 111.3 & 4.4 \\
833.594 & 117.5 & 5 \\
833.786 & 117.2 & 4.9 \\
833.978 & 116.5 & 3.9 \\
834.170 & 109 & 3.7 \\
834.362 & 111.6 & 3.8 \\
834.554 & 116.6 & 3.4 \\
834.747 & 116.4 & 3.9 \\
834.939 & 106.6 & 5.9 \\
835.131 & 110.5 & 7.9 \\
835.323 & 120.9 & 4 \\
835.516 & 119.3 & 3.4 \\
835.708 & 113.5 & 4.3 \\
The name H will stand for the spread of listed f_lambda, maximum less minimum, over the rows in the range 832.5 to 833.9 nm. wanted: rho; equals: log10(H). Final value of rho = 1.00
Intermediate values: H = 10.1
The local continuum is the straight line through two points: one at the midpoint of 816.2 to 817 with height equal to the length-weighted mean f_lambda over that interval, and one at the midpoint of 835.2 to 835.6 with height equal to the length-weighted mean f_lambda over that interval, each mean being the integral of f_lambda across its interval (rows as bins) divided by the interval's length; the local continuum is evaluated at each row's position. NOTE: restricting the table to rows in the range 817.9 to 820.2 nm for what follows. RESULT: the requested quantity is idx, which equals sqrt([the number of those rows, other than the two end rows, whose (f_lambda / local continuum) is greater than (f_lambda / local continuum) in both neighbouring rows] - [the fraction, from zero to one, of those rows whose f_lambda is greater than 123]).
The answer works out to 1.96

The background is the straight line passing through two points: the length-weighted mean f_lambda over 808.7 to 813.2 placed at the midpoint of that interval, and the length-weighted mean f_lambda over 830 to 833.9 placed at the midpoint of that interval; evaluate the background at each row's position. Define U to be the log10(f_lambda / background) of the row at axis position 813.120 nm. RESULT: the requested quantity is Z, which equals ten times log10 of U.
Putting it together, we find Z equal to -18.9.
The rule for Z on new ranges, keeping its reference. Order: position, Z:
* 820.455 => -6.6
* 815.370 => -13.5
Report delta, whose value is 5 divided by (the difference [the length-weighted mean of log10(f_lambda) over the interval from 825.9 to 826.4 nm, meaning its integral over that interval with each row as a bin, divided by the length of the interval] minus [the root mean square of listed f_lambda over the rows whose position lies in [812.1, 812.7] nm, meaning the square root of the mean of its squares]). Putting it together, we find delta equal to -0.0410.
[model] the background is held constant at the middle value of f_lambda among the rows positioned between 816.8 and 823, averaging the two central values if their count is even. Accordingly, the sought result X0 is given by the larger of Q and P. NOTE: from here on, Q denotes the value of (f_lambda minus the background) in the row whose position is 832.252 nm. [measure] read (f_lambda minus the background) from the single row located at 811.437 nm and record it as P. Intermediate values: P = -3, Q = -4.7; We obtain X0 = -3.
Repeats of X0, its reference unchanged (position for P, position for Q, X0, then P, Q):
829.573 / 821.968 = -3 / -3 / -11.1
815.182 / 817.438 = 10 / 10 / 0.0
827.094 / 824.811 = 2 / 2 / -2.8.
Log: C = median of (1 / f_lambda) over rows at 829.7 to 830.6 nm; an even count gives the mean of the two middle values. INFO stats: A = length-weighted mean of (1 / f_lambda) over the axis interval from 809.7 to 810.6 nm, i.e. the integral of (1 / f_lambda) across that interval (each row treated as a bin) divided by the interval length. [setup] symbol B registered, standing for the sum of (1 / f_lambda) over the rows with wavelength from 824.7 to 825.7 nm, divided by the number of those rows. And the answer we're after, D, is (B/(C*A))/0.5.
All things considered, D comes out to 192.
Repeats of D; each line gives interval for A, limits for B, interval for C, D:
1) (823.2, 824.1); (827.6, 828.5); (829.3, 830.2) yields 238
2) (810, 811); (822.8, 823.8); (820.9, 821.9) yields 208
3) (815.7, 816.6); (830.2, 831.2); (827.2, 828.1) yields 279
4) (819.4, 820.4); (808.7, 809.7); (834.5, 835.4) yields 230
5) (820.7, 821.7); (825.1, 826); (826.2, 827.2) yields 245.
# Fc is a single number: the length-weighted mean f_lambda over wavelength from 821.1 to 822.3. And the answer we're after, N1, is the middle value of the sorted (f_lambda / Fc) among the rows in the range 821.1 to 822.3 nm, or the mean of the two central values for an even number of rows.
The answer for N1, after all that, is 1.02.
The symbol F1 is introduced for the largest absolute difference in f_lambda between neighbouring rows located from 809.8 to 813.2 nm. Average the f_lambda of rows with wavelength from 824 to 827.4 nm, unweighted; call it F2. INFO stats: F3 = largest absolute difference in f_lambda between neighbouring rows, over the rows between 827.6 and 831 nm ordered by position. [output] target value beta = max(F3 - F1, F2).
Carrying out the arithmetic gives 120.6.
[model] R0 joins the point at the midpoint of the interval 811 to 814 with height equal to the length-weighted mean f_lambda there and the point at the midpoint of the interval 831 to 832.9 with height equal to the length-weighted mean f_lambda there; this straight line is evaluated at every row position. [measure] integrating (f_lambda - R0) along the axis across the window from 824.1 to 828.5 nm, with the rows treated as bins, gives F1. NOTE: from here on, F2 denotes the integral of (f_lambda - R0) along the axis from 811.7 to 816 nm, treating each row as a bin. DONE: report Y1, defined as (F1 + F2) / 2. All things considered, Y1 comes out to 10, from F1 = 10.4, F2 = 9.9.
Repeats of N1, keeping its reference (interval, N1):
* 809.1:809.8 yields 0.96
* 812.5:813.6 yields 1.04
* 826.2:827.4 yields 1.04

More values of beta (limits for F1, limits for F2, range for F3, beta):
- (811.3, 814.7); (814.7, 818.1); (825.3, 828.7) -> 125.0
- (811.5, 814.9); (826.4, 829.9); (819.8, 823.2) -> 118.8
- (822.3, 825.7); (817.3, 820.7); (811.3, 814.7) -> 124.1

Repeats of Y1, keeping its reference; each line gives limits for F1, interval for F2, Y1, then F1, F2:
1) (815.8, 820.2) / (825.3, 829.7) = 10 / 12.6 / 6.8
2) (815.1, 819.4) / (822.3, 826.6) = 19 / 23.8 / 13.6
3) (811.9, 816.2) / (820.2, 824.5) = 15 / 12.4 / 18.3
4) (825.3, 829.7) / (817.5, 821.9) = 11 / 6.8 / 15.1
